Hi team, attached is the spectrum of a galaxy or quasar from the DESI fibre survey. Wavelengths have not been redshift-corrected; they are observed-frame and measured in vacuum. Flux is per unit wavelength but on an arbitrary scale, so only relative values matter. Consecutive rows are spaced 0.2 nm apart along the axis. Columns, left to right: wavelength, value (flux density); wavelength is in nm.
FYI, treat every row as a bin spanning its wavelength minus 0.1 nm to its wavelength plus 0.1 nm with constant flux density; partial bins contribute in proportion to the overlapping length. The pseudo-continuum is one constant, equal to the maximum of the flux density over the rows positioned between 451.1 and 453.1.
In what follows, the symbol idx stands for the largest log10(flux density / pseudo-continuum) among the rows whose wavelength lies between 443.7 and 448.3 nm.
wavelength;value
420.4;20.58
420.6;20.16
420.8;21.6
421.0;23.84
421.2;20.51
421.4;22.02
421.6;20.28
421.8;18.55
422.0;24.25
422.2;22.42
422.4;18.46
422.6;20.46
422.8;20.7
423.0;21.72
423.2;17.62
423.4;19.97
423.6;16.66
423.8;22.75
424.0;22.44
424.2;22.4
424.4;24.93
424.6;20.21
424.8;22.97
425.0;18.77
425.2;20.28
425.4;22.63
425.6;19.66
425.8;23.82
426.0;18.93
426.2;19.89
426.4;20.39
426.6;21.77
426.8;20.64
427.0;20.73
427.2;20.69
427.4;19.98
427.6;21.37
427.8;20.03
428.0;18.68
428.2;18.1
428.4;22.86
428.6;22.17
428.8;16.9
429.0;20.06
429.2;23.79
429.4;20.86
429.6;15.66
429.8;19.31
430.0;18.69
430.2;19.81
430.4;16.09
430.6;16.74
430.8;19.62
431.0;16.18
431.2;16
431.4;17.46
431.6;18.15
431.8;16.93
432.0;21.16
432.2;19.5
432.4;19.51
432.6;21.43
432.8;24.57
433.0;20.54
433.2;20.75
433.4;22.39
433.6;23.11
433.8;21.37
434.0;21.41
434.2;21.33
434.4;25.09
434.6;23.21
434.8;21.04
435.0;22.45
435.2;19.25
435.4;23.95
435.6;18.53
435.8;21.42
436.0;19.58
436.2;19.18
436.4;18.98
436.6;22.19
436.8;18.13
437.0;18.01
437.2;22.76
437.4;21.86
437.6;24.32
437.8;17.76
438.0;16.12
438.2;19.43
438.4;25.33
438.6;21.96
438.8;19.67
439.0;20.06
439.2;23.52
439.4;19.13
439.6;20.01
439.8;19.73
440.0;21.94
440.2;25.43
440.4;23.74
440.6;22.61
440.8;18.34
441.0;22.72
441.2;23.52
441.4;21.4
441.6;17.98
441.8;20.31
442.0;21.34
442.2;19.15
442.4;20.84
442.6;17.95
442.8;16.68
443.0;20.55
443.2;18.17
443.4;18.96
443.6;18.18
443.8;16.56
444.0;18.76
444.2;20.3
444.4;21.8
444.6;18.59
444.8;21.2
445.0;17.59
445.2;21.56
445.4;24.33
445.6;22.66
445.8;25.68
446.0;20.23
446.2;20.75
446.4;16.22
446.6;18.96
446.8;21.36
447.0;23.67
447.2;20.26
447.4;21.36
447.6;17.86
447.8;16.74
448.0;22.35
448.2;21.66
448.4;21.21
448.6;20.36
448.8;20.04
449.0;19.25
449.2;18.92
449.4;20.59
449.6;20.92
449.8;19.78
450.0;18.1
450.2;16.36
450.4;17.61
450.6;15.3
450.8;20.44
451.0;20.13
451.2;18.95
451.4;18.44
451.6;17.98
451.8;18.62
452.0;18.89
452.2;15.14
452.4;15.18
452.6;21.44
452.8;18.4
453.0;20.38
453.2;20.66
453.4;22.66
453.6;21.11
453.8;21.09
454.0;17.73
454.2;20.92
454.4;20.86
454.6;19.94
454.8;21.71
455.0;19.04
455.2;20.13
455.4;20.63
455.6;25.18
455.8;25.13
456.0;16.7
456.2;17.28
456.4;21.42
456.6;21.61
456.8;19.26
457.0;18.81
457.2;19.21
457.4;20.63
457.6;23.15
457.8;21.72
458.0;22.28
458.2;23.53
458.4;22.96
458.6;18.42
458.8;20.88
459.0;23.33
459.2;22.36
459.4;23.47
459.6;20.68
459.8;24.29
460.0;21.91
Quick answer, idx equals 0.078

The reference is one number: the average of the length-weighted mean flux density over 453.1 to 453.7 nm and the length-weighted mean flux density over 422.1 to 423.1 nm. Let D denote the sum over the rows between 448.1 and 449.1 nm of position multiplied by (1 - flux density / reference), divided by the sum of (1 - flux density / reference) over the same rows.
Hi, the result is 448.99 nm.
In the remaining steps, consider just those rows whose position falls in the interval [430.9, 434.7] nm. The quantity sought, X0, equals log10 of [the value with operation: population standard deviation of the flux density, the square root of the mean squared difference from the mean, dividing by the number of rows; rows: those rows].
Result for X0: 0.41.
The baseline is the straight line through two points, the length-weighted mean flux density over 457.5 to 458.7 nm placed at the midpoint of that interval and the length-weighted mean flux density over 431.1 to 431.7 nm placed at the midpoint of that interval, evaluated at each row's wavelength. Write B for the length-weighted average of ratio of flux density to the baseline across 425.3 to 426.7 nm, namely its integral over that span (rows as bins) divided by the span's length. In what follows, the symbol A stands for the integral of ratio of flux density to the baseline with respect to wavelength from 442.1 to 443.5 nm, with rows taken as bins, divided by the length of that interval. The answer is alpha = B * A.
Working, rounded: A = 0.98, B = 1.29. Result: 1.27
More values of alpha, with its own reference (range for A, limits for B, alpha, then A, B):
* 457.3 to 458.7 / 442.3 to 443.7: 0.96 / 0.99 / 0.97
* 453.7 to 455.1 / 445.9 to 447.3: 0.96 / 0.95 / 1.01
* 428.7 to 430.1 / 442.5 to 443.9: 1.08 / 1.15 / 0.94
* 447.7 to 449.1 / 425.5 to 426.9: 1.27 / 1.00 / 1.27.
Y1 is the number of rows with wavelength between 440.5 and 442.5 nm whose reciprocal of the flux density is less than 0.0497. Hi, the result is 7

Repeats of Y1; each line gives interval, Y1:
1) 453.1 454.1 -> 4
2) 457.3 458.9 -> 7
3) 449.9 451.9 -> 2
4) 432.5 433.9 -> 7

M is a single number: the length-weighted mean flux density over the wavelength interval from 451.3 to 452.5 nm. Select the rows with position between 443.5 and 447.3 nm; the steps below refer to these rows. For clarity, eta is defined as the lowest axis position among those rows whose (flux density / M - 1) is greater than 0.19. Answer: 444.4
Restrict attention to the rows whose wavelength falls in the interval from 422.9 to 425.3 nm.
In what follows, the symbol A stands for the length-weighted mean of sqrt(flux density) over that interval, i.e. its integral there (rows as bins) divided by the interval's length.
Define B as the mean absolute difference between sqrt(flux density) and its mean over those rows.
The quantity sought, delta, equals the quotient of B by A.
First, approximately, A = 4.56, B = 0.22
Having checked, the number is 0.048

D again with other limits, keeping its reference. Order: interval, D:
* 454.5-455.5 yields 455.01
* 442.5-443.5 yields 442.95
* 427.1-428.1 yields 427.76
